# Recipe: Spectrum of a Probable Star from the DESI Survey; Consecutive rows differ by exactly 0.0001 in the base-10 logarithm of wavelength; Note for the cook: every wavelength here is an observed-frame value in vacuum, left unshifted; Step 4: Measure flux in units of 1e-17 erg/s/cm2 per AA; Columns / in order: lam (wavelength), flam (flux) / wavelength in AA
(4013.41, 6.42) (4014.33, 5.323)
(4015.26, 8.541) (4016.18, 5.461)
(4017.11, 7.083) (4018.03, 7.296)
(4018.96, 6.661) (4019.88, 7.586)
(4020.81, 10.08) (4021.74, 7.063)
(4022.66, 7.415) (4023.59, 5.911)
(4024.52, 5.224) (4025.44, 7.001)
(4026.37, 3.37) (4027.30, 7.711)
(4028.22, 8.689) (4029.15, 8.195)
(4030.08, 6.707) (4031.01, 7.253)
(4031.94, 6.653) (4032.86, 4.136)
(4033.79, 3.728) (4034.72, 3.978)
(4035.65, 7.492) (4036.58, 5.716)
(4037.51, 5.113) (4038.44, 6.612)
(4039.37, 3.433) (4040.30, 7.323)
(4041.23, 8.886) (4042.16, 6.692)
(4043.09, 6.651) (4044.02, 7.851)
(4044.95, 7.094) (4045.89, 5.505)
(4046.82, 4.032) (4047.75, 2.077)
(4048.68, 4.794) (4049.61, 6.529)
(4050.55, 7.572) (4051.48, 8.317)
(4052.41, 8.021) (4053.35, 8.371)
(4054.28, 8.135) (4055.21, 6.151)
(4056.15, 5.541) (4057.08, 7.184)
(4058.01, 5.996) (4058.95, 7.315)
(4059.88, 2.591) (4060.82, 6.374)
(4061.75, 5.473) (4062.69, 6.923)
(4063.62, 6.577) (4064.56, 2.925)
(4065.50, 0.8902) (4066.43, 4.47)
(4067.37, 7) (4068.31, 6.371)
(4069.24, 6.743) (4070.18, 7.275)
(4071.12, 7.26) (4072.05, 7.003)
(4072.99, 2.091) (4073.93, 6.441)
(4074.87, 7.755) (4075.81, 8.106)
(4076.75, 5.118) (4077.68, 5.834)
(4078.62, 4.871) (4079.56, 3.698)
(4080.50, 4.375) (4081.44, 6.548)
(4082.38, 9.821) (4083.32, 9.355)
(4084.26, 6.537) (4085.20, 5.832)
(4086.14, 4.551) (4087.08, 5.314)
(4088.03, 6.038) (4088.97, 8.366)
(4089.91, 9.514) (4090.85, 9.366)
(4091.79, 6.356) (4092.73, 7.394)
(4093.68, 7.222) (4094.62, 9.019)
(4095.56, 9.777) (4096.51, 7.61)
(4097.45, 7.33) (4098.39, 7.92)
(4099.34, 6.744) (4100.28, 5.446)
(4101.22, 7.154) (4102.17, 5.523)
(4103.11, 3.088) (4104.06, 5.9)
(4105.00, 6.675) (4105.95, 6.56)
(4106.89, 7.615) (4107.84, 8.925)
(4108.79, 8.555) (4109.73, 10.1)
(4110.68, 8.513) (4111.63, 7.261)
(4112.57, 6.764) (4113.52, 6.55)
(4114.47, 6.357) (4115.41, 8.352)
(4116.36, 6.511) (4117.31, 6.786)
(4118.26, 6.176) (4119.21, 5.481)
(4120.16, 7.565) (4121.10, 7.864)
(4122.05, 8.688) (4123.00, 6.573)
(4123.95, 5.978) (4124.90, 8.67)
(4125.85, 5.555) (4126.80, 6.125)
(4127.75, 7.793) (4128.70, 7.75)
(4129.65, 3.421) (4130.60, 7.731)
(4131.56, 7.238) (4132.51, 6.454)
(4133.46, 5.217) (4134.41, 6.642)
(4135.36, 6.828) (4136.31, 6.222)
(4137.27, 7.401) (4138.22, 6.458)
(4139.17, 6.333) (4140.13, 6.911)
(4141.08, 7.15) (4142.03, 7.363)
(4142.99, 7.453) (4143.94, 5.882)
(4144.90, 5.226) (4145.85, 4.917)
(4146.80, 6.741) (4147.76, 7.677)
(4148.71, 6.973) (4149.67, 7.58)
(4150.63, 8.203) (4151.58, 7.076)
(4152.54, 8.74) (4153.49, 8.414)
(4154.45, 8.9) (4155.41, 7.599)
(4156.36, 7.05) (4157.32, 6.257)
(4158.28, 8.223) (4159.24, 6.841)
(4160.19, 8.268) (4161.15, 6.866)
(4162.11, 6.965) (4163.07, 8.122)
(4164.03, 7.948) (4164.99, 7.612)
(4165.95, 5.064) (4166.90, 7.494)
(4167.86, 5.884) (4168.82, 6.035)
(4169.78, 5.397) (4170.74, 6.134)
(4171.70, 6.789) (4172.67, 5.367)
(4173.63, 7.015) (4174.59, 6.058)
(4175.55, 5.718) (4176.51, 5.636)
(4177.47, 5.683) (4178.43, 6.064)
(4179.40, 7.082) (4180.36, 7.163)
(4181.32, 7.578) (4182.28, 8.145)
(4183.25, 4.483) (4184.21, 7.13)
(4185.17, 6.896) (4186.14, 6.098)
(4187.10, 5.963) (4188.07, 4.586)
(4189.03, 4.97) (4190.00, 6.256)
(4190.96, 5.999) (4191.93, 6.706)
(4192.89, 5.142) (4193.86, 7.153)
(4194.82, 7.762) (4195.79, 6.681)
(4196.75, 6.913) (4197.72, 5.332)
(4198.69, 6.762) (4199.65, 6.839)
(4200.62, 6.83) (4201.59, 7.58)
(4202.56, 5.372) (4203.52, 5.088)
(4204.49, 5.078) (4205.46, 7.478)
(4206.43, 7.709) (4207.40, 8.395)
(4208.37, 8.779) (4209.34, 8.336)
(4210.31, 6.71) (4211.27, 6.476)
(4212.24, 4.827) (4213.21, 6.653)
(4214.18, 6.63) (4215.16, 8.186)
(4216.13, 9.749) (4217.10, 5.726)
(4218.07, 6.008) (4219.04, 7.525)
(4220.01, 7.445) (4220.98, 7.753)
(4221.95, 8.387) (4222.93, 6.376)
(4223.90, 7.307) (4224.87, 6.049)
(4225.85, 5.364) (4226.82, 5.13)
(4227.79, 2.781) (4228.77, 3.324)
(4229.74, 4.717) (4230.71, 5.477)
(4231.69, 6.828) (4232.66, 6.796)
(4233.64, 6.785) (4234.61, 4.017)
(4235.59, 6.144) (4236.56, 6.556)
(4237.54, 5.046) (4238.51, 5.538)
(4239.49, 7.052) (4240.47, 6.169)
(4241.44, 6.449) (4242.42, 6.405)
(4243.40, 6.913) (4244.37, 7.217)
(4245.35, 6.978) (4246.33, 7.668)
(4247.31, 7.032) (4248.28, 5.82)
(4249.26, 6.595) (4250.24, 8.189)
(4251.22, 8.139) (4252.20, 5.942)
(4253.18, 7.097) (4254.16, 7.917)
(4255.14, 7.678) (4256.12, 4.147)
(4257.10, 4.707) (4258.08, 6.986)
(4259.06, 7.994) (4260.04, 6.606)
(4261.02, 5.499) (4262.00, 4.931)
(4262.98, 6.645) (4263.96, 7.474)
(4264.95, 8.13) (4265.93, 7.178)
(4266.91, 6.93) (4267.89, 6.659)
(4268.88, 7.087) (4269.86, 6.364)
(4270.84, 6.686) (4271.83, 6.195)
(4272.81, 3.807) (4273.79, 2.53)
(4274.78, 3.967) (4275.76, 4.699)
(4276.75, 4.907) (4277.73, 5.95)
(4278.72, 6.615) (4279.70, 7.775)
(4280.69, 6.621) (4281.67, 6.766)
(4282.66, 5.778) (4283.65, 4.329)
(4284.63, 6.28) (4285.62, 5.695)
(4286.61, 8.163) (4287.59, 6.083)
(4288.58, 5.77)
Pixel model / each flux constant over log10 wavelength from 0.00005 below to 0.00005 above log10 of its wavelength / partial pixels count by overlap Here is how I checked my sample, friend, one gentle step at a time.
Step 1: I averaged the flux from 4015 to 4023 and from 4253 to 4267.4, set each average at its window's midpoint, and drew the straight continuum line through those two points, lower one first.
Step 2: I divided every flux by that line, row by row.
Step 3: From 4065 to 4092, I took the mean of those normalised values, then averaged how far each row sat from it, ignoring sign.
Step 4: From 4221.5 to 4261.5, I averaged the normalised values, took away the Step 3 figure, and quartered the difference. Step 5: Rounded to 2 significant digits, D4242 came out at 0.18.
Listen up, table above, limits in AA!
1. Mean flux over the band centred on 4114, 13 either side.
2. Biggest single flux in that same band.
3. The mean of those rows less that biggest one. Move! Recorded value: -3.1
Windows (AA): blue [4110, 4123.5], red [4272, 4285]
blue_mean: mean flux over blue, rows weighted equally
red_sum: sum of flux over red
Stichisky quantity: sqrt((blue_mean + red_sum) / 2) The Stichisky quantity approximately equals 6.2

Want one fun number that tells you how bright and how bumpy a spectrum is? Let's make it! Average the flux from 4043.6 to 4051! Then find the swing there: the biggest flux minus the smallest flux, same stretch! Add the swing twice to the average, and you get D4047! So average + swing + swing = 17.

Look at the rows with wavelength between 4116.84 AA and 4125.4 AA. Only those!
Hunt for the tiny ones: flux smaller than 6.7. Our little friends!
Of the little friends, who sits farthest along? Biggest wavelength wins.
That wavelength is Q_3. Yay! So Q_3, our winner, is 4123.95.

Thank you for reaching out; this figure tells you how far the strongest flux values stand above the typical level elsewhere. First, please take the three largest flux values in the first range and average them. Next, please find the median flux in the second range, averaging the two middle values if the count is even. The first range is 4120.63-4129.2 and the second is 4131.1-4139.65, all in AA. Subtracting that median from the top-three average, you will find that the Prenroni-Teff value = 1.9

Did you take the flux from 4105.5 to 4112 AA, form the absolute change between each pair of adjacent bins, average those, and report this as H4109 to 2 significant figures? 1.2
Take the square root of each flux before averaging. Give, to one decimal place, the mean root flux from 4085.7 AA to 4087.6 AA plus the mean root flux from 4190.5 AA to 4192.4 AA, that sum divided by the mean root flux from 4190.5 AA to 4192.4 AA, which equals 1.9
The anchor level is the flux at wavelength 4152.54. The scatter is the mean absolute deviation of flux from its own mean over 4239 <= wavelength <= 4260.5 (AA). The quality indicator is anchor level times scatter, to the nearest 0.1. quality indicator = 6.7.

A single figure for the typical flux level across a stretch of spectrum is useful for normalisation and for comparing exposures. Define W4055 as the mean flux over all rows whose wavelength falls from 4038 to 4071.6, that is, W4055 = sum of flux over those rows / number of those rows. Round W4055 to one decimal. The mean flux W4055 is 6.1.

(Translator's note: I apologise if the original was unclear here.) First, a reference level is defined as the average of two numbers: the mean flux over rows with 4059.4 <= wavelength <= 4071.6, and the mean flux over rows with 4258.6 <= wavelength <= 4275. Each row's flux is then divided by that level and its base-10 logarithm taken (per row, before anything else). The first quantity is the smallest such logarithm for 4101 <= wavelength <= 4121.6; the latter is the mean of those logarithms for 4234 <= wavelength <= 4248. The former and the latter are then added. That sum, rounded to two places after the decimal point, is -0.24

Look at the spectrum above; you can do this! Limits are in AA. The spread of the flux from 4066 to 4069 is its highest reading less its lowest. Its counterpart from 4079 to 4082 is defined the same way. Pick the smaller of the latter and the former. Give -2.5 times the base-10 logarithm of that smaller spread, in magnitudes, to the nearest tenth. -1.0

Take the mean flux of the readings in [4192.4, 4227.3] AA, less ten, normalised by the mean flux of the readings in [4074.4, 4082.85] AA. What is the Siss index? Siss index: -0.51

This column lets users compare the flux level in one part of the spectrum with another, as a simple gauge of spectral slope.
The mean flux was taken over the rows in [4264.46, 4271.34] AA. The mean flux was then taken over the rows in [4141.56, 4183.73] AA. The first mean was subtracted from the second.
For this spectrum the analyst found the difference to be -0.15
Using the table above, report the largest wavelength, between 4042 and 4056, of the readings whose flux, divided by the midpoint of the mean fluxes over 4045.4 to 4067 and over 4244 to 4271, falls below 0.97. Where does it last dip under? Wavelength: 4048.68 AA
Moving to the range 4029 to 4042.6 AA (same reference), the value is 4039.37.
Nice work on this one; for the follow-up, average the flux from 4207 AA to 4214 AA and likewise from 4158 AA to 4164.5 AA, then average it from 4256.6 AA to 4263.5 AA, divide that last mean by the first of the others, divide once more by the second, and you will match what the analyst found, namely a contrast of 0.11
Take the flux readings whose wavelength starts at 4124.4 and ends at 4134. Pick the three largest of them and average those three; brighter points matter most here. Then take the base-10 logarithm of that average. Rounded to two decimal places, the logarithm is 0.91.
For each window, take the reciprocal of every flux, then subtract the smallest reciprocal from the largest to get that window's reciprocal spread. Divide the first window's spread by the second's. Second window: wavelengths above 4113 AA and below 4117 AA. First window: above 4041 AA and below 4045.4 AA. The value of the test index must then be 1.0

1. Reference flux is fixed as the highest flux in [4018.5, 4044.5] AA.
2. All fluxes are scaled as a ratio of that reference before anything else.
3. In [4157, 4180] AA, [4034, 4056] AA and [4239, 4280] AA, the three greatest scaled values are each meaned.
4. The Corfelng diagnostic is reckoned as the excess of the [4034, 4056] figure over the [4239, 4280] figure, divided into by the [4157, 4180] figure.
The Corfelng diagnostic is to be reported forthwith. 0.05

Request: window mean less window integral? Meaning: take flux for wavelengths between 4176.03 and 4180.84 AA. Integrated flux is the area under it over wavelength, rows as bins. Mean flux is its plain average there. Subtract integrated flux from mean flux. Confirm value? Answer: -24.1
